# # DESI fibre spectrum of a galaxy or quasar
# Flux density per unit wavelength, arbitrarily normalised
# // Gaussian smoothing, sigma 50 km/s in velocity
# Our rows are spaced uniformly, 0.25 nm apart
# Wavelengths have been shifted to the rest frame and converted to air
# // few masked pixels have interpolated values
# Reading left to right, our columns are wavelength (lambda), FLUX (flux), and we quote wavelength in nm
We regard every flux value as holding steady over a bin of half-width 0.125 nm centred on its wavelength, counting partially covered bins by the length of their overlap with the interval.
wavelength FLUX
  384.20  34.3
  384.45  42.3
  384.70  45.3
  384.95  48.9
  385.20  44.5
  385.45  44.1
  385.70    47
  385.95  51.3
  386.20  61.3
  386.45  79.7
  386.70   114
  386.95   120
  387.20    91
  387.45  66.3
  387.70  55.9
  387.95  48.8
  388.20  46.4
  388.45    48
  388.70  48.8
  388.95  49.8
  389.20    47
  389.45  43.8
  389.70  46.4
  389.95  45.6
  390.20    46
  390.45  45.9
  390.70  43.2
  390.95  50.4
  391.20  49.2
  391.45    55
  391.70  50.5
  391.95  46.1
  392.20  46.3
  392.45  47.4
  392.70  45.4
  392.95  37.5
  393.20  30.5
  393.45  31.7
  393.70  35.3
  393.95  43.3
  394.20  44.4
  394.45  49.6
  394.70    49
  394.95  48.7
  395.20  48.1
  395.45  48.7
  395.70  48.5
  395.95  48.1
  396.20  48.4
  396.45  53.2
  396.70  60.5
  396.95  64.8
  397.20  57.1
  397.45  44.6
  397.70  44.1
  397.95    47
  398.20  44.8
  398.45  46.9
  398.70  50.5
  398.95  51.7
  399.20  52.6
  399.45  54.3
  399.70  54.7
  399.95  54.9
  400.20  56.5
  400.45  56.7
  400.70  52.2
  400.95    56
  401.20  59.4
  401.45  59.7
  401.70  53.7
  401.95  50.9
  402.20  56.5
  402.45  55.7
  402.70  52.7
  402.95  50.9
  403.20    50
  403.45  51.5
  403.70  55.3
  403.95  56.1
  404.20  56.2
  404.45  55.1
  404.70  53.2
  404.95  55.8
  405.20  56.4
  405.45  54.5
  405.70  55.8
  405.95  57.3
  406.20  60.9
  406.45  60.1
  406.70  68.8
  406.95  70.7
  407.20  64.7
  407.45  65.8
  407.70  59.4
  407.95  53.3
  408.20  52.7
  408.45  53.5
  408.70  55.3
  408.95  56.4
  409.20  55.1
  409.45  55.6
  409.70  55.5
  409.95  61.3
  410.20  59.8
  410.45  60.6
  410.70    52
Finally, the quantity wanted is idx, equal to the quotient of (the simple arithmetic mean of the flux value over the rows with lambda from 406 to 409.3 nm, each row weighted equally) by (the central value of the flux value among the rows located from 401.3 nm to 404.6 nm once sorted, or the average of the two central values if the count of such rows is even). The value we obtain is 1.08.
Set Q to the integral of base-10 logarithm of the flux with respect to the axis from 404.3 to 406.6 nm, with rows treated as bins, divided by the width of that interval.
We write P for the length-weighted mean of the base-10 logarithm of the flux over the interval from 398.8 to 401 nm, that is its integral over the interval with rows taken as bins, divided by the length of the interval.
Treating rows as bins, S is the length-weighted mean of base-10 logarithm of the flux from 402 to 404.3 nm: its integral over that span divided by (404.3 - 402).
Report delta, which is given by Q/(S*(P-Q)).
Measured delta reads -55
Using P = 1.735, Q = 1.75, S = 1.73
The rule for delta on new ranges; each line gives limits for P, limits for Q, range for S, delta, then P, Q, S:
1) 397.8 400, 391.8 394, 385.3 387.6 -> 8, 1.703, 1.60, 1.84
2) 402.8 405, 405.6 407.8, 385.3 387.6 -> -15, 1.730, 1.80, 1.84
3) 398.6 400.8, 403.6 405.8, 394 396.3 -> -84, 1.731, 1.74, 1.68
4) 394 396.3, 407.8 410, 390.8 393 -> -17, 1.681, 1.74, 1.68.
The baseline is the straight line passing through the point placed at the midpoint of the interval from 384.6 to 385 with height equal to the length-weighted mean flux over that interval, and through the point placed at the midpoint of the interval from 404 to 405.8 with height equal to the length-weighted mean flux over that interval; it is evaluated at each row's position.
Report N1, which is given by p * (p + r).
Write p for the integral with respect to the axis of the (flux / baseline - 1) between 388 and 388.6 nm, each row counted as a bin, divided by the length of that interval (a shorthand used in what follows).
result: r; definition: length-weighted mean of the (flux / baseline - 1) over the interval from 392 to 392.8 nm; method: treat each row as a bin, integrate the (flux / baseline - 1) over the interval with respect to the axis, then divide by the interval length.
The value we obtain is 0.002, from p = -0.02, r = -0.07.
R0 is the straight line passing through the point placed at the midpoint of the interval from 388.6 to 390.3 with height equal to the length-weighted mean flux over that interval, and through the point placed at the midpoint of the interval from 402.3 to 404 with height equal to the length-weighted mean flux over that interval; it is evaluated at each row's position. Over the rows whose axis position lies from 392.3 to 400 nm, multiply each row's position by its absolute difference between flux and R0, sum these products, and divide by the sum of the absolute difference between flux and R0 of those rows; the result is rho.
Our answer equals 395.55 nm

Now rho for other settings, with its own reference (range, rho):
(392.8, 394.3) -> 393.44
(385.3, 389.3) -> 386.92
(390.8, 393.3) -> 392.50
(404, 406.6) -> 405.66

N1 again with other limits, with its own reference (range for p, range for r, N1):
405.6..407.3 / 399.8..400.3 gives 0.020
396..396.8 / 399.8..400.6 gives 0.002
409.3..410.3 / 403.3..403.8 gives 0.000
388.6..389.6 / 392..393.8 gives 0.007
